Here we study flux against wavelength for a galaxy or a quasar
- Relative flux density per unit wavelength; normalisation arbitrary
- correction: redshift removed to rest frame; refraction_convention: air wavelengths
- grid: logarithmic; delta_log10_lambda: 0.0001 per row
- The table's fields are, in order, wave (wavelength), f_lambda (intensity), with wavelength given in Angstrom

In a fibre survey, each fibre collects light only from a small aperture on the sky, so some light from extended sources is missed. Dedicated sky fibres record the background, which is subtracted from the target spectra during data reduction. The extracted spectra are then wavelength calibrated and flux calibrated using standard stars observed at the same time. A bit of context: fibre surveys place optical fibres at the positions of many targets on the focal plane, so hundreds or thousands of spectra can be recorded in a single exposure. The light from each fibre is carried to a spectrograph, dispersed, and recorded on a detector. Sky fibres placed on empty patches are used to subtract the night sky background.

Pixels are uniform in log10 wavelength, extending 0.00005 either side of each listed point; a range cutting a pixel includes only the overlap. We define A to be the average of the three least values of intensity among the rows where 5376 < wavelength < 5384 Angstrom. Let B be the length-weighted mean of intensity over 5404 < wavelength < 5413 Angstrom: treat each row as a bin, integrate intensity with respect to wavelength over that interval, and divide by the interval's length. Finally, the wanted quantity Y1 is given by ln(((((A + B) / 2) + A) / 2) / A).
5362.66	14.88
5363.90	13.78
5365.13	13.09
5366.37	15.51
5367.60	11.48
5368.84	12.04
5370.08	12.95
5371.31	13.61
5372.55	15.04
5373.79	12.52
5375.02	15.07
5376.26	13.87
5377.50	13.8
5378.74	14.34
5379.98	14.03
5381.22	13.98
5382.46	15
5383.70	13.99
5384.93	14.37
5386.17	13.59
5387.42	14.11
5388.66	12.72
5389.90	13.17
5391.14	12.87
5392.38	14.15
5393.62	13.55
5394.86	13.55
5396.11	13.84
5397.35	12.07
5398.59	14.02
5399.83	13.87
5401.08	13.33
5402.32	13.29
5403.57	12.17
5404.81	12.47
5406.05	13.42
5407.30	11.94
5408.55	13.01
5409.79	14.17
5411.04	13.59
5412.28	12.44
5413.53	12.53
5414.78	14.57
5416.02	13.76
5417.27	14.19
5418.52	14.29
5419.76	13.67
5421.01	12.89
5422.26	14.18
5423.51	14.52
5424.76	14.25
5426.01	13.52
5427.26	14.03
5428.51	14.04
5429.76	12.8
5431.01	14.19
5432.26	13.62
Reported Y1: -0.016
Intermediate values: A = 13.9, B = 13.0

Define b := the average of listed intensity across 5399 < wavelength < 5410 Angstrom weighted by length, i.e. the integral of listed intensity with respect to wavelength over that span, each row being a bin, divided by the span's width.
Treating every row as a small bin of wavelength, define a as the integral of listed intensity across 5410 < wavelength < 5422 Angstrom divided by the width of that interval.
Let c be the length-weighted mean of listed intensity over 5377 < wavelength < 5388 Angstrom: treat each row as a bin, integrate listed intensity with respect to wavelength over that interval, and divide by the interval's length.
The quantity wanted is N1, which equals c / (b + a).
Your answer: 0.53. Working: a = 13.6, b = 13.1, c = 14.1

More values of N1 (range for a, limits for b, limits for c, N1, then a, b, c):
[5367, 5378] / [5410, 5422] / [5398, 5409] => 0.48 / 13.4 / 13.6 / 13.0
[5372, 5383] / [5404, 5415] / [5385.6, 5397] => 0.49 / 14.2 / 13.1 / 13.5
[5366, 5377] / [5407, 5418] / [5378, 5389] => 0.52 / 13.5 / 13.4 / 14.0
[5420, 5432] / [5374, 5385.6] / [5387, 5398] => 0.48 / 13.8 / 14.2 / 13.3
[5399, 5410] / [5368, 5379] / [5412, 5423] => 0.51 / 13.1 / 13.6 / 13.7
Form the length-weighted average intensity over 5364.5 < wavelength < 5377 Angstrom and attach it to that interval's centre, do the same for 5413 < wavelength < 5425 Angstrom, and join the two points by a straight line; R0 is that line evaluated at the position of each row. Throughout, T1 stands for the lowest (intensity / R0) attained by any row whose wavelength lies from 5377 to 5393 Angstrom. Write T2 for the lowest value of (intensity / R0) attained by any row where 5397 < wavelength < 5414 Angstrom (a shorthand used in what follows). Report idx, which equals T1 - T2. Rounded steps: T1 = 0.931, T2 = 0.87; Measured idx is 0.07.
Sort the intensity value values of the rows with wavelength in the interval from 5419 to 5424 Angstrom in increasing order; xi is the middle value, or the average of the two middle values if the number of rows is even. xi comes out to 13.9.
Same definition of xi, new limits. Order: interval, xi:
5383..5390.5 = 13.8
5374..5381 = 14.0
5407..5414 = 12.8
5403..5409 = 12.5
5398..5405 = 13.3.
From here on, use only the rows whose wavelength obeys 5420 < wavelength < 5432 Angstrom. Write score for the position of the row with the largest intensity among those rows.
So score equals 5423.51 Angstrom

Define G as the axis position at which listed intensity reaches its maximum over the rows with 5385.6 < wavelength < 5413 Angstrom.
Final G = 5409.79 Angstrom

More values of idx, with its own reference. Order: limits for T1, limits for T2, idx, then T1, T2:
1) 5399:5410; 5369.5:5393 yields -0.06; 0.865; 0.92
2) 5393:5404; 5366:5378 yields 0.03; 0.880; 0.85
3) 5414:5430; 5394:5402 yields 0.04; 0.917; 0.88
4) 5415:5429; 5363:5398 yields 0.08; 0.927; 0.85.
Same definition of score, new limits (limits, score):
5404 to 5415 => 5414.78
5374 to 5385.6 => 5375.02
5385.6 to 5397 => 5392.38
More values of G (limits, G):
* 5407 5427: 5414.78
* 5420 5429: 5423.51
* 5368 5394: 5375.02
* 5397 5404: 5398.59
